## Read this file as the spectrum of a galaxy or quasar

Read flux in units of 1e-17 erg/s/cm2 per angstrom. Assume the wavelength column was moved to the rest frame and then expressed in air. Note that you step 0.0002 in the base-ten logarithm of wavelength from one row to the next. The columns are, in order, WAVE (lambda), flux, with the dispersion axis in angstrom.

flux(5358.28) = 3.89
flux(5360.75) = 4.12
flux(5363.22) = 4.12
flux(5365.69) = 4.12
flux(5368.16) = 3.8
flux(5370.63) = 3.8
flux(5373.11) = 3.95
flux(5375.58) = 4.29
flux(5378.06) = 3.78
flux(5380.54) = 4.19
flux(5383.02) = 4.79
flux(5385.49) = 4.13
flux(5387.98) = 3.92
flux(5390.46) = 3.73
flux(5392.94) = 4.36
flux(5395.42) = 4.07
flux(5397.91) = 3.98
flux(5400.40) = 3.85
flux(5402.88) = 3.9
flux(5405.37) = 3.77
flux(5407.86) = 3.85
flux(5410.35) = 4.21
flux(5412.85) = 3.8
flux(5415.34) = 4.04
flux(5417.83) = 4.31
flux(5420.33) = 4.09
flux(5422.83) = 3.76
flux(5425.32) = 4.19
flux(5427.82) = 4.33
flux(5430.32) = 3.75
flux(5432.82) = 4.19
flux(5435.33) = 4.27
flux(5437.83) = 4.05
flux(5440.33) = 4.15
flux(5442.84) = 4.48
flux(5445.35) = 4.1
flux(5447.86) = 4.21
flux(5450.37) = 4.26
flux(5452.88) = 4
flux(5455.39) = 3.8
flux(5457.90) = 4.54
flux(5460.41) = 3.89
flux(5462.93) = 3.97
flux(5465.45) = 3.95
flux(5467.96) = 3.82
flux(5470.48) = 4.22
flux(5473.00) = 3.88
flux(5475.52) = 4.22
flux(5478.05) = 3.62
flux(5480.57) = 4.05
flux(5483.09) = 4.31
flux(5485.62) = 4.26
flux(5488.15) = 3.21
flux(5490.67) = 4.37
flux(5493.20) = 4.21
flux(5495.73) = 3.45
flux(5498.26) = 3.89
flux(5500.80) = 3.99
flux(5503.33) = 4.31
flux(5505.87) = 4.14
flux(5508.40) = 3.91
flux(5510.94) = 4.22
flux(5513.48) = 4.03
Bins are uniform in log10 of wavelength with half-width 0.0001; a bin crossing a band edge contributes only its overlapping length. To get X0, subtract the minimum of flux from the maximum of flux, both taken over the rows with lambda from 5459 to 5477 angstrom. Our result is 0.40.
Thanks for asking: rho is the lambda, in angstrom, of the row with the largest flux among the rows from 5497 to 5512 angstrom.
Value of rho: 5503.33 angstrom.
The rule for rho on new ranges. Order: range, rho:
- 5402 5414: 5410.35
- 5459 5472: 5470.48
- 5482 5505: 5490.67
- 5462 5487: 5483.09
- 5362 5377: 5375.58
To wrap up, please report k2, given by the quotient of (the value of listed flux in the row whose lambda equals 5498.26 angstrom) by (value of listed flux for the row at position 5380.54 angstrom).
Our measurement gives 0.93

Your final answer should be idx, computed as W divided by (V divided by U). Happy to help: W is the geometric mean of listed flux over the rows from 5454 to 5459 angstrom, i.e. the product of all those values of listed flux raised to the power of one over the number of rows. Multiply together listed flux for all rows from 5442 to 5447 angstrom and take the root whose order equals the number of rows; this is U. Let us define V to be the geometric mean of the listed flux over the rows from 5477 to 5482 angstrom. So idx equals 4.65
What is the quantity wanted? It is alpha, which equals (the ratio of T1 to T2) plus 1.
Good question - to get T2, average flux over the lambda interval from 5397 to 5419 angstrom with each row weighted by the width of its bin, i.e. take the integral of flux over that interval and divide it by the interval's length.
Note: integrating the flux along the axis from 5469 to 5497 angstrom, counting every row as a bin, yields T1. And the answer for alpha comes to 29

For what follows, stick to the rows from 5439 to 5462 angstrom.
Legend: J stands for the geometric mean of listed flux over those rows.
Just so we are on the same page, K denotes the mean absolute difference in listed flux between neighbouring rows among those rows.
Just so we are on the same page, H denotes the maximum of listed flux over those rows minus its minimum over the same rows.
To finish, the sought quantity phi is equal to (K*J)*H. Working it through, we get 1.04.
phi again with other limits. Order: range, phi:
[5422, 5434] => 0.93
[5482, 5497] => 2.91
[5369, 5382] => 0.72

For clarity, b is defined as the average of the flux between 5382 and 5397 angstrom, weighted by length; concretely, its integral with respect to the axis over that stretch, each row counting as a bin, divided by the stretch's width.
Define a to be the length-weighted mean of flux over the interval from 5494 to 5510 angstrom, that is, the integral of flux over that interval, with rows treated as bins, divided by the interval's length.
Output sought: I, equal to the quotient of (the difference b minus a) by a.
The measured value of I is 0.05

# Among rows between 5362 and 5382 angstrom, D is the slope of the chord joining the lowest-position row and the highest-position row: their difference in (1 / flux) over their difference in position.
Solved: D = -0.0002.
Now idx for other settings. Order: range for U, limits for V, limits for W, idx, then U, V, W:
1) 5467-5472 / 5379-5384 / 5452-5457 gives 3.49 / 4.02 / 4.48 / 3.90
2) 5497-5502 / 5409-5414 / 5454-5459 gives 4.09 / 3.94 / 4.00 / 4.15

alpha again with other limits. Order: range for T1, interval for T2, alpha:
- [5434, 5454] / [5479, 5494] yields 22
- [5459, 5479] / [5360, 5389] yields 20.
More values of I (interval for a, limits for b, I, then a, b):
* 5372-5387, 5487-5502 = -0.08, 4.18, 3.86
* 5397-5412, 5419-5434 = 0.03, 3.92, 4.05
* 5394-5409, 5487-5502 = -0.01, 3.91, 3.86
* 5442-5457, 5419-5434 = -0.02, 4.14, 4.05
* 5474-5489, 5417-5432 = 0.03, 3.96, 4.07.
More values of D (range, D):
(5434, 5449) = 0.0003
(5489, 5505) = 0.0003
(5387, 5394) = -0.0052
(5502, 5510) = 0.0047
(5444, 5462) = 0.0009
